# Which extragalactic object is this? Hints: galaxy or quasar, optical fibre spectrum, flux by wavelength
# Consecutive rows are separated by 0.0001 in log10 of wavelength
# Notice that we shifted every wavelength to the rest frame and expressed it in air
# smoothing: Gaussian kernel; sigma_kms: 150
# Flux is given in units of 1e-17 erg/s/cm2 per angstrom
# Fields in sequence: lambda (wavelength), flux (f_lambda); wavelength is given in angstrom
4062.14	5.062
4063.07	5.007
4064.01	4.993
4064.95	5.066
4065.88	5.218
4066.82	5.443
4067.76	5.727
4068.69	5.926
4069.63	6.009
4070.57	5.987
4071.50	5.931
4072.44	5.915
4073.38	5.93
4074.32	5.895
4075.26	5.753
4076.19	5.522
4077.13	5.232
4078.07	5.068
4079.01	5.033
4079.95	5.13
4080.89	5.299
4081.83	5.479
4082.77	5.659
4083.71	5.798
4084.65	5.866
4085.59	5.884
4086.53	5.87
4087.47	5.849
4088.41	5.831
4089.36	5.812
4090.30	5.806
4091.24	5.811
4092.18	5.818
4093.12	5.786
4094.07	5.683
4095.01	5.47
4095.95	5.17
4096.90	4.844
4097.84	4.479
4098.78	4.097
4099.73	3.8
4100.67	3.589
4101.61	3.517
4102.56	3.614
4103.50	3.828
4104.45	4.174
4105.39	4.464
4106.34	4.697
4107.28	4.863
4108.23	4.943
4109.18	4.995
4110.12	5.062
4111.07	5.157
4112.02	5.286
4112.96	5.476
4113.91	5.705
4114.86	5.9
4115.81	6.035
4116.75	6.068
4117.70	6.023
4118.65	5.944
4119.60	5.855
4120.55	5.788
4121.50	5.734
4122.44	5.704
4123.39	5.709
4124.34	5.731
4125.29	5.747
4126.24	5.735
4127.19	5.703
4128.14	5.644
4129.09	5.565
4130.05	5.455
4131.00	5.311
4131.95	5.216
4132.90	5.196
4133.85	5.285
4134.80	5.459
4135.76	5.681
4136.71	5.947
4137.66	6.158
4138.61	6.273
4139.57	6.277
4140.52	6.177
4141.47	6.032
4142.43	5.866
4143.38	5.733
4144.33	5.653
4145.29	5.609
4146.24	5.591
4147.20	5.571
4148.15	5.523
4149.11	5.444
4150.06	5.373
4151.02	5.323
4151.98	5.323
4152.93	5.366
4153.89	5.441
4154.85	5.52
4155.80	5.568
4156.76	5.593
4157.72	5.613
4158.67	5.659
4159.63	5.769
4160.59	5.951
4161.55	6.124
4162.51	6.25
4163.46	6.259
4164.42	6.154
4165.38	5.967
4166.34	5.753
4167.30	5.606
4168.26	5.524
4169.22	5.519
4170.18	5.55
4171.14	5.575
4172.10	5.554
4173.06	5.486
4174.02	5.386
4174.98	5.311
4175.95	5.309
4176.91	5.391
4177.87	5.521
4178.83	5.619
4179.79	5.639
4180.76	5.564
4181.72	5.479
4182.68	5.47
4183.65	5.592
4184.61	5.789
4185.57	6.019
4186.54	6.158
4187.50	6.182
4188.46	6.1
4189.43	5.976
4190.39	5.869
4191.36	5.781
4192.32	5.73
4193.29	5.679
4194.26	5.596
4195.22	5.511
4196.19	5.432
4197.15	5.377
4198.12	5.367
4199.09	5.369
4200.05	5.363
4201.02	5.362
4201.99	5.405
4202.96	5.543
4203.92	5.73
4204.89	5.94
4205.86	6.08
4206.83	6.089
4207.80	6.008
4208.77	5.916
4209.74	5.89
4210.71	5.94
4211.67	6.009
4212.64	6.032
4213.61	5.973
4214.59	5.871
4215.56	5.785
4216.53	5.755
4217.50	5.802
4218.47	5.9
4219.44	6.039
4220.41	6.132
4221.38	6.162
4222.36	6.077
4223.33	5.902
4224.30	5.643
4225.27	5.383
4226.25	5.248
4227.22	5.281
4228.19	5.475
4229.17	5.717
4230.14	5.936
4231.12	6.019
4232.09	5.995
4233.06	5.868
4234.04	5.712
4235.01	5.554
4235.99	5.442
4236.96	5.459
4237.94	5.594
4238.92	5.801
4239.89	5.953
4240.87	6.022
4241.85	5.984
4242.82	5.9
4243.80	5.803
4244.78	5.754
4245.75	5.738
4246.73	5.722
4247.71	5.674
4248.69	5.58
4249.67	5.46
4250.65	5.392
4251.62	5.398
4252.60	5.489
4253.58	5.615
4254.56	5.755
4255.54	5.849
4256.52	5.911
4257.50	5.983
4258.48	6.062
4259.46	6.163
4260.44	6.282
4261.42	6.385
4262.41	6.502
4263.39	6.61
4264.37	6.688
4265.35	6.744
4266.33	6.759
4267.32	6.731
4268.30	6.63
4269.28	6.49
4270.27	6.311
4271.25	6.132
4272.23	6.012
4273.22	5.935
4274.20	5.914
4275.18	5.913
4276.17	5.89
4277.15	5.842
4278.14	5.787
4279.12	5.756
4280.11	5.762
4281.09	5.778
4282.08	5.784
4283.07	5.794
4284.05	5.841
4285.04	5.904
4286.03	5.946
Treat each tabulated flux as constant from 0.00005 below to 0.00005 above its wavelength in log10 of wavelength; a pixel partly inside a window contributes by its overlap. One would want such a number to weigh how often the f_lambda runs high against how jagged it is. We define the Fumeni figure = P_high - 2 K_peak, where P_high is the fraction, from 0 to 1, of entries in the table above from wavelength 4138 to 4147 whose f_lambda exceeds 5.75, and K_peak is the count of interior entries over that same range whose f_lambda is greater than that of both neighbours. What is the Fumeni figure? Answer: -1.44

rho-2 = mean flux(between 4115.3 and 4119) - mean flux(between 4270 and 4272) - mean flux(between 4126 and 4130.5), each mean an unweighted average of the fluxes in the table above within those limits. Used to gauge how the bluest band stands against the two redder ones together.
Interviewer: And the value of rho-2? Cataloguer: -5.8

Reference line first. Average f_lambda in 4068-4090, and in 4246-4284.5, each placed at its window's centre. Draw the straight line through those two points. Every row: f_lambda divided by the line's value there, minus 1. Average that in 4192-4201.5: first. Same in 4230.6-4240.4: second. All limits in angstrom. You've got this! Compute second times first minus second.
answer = 0.039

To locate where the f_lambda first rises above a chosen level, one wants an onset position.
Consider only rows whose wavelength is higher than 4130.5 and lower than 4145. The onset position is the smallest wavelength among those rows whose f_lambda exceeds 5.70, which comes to 4136.71 angstrom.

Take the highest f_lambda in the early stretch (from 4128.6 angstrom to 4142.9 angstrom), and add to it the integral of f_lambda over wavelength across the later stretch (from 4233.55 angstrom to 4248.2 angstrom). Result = 90.4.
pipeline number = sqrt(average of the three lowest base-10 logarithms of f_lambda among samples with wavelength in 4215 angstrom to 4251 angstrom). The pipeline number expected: 0.851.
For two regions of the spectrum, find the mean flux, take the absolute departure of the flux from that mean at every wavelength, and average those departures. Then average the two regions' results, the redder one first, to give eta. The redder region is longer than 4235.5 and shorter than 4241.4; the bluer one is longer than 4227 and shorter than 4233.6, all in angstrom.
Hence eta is 0.22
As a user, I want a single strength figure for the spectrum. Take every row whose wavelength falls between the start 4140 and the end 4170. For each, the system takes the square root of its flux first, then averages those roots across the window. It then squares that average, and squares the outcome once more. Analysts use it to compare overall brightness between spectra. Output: 32.5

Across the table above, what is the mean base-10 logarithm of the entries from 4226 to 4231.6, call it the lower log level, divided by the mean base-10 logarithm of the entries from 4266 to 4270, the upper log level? 0.91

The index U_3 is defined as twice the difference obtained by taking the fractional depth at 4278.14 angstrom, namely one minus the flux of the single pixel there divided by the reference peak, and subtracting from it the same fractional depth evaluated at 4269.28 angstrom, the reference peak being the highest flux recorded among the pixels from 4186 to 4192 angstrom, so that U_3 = 0.23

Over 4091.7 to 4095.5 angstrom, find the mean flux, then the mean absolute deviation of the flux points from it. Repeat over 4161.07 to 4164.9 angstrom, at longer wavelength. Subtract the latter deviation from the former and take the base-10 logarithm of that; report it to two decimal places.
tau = -1.26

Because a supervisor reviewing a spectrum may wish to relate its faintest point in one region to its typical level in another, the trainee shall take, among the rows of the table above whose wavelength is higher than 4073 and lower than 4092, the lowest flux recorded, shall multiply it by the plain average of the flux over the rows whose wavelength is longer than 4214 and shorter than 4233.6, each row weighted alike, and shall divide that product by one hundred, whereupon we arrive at 0.292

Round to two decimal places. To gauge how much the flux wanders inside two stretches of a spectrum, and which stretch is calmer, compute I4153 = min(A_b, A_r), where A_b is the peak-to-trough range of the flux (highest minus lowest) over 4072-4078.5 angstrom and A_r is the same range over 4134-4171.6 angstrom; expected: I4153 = 0.86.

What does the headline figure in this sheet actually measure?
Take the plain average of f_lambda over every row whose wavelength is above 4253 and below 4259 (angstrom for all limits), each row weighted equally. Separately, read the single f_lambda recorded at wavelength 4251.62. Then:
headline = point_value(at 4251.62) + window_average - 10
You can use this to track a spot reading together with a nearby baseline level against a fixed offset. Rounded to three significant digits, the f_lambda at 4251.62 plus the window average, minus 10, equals 1.26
